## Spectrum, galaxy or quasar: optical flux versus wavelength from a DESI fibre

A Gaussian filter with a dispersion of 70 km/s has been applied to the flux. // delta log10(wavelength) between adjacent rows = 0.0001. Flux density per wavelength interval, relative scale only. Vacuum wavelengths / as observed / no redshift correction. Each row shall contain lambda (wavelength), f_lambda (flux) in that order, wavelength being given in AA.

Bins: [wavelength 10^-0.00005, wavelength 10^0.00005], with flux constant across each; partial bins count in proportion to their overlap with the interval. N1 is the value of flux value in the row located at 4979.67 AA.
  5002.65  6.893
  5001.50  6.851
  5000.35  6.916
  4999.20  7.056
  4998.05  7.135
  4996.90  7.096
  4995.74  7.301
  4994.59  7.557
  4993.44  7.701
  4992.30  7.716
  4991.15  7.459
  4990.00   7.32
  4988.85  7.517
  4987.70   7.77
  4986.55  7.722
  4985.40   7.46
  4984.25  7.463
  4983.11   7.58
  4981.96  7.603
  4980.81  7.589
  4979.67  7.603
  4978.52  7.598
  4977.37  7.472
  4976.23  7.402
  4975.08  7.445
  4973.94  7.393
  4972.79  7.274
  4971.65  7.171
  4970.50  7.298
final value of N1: 7.603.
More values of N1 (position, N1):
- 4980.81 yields 7.589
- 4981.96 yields 7.603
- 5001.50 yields 6.851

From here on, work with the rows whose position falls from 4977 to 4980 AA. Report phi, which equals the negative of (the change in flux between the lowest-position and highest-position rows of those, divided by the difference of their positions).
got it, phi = -0.057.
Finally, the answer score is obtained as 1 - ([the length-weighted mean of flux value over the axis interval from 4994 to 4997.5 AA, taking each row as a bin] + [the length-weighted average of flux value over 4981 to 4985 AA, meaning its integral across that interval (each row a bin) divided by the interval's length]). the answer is -13.85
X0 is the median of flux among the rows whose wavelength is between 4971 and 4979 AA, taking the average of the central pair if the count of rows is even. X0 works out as 7.40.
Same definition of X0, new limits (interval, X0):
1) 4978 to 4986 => 7.59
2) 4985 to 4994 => 7.61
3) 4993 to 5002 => 7.12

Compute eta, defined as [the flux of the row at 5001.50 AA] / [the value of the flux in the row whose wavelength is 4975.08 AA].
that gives 0.92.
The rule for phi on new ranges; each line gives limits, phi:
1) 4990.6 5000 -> 0.050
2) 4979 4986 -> 0.025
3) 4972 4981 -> -0.039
